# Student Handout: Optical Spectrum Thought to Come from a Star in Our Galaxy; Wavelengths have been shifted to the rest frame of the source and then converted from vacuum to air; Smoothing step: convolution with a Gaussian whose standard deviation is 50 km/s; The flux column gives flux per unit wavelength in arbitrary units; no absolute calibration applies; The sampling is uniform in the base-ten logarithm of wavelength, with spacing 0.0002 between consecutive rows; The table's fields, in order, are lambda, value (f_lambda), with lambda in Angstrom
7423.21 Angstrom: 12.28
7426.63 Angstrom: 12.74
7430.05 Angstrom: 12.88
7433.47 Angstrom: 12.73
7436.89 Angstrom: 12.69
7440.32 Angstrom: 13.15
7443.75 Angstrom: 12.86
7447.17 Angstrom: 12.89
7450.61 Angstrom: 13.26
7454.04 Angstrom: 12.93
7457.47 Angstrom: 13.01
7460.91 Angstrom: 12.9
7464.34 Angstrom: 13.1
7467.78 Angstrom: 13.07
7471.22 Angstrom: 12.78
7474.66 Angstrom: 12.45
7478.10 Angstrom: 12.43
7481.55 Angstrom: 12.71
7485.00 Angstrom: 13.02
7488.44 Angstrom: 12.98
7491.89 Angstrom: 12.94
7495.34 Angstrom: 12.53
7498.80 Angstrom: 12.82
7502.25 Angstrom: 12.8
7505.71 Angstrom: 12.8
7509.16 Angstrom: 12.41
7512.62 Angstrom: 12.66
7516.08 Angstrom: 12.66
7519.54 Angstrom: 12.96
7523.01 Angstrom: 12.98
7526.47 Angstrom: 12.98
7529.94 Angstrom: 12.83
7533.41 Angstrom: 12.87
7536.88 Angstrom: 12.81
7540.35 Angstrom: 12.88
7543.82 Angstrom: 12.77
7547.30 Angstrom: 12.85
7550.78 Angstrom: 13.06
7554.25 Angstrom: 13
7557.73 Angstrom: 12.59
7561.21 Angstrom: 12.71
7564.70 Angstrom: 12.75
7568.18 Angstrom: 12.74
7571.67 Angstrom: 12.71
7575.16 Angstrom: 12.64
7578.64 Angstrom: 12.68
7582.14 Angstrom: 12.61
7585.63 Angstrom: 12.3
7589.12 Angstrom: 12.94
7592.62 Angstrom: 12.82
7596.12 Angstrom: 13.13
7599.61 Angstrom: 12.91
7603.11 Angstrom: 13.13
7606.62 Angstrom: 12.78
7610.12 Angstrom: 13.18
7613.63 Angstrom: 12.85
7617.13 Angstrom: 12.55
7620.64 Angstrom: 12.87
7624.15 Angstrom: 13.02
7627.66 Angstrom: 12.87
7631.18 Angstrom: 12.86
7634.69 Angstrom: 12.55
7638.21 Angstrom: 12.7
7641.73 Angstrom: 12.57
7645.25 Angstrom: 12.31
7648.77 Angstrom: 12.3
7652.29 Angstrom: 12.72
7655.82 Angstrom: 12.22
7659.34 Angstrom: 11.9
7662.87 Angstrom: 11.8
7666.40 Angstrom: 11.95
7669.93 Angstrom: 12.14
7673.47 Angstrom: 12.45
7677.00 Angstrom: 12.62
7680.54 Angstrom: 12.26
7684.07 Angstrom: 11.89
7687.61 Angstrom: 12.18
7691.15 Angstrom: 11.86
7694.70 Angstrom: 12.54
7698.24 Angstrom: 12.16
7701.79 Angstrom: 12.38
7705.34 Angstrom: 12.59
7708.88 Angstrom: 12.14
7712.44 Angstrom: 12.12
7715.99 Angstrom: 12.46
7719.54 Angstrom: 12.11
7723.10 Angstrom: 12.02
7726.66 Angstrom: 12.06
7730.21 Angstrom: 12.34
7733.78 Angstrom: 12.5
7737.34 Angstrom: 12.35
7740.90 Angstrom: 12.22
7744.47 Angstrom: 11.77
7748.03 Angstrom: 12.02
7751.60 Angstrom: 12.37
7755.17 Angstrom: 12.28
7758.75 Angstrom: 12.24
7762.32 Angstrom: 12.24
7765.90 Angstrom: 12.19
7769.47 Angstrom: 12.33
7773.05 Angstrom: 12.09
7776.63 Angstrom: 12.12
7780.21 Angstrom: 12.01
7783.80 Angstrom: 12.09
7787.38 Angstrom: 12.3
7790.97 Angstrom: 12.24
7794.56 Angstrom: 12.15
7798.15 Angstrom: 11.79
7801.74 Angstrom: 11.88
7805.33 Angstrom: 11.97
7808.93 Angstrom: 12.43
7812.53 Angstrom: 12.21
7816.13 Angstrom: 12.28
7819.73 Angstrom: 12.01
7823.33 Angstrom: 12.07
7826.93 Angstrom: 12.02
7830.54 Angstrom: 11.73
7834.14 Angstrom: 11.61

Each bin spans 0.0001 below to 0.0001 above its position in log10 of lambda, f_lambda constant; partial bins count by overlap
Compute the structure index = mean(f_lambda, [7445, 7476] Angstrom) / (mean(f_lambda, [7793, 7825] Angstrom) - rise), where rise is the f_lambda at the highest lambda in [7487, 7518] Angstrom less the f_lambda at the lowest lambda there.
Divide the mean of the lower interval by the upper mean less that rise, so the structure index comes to 1.04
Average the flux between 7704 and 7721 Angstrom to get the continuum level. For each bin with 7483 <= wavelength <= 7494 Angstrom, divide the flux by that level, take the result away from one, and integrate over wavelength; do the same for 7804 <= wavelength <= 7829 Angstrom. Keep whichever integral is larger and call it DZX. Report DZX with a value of 0.29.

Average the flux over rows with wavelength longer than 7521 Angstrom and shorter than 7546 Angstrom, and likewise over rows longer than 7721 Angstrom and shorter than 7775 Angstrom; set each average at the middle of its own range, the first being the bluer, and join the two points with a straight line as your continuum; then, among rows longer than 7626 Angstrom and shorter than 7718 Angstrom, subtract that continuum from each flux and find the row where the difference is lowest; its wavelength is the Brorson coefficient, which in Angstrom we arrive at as 7662.87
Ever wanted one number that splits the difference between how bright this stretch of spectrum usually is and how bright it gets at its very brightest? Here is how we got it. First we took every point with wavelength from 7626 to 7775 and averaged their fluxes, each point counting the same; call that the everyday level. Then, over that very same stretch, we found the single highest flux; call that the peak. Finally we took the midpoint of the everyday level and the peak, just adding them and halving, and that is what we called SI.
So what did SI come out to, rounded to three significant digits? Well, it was 12.6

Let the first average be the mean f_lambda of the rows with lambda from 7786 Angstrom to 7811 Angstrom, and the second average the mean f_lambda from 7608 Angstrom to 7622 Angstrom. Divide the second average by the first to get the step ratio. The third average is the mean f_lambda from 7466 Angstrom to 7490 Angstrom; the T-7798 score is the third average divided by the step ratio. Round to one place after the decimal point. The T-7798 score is 12.0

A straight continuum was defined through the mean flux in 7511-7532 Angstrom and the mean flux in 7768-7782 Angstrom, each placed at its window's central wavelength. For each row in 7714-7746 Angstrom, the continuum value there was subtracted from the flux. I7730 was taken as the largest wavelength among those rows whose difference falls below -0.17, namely 7744.47 Angstrom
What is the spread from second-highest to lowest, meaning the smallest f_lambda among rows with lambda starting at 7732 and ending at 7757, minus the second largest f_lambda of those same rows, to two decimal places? -0.60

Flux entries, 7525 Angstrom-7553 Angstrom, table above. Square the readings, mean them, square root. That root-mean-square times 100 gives 1288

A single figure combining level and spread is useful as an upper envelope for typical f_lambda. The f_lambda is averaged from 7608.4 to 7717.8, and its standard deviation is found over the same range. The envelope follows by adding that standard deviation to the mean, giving 12.8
